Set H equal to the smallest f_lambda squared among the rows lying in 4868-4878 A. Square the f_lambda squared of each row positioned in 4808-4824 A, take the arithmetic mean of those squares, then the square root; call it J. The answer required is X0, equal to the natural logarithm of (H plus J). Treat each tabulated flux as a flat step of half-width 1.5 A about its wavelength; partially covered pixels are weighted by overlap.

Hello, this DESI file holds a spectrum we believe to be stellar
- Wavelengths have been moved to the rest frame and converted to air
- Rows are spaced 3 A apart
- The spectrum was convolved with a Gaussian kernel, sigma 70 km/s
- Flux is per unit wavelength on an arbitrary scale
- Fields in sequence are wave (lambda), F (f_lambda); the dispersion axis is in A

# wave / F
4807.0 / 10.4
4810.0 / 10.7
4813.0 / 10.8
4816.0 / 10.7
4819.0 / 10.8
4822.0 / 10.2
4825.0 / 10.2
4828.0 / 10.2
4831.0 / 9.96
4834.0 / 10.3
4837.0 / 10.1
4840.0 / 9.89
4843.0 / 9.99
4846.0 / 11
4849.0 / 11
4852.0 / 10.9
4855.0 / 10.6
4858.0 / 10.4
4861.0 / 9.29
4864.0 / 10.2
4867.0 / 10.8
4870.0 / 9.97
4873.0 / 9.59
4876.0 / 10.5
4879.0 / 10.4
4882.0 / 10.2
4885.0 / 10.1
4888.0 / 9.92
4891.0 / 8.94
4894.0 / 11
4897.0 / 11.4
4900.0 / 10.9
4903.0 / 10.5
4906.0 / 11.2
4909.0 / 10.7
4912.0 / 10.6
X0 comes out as 5.32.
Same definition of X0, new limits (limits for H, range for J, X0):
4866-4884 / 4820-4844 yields 5.27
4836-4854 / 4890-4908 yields 5.36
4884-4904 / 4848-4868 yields 5.25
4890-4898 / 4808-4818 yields 5.27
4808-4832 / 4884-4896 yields 5.30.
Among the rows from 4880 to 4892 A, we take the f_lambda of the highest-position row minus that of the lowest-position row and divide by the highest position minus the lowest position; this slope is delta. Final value -0.14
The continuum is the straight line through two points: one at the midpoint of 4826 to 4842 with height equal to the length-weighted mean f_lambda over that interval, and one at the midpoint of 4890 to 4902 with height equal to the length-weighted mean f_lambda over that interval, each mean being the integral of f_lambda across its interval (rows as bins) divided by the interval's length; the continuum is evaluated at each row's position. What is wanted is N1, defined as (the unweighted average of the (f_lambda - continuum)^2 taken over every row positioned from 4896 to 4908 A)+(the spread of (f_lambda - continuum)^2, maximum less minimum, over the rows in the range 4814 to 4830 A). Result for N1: 0.9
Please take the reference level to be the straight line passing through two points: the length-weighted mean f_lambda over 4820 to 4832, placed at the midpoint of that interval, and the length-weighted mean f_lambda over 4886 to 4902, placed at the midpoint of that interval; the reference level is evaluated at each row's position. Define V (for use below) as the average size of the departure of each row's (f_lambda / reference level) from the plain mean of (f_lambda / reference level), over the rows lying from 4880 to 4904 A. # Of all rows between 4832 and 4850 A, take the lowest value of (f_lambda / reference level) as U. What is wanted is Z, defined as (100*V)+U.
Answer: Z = 6.3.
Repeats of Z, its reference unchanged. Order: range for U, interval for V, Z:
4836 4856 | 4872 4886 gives 3.4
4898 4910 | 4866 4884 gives 4.1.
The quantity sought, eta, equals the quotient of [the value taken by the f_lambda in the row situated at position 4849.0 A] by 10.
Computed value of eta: 1.10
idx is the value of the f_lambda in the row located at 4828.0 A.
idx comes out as 10.2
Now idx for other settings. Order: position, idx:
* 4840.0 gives 9.89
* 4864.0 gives 10.2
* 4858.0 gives 10.4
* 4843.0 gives 9.99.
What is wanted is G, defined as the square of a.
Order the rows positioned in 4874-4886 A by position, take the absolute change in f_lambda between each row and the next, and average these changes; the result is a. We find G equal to 0.02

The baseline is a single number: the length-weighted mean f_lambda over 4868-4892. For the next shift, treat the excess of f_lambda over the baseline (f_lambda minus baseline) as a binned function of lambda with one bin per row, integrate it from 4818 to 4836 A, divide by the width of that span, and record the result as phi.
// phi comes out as 0.27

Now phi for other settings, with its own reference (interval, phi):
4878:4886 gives 0.24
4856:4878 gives 0.13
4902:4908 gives 0.88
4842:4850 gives 0.69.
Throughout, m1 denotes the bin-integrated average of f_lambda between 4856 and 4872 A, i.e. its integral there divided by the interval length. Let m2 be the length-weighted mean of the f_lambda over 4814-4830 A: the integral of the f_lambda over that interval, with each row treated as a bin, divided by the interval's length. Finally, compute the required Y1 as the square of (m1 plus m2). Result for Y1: 422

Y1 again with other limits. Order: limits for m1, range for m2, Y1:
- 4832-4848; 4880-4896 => 414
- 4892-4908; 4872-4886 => 445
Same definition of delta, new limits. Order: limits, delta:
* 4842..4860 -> 0.03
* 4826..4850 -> 0.04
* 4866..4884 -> -0.04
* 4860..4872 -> 0.08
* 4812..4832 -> -0.05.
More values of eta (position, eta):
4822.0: 1.02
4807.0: 1.04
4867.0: 1.08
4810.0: 1.07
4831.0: 1.00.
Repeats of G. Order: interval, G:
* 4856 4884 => 0.40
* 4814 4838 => 0.04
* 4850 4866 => 0.40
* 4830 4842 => 0.06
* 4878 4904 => 0.36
